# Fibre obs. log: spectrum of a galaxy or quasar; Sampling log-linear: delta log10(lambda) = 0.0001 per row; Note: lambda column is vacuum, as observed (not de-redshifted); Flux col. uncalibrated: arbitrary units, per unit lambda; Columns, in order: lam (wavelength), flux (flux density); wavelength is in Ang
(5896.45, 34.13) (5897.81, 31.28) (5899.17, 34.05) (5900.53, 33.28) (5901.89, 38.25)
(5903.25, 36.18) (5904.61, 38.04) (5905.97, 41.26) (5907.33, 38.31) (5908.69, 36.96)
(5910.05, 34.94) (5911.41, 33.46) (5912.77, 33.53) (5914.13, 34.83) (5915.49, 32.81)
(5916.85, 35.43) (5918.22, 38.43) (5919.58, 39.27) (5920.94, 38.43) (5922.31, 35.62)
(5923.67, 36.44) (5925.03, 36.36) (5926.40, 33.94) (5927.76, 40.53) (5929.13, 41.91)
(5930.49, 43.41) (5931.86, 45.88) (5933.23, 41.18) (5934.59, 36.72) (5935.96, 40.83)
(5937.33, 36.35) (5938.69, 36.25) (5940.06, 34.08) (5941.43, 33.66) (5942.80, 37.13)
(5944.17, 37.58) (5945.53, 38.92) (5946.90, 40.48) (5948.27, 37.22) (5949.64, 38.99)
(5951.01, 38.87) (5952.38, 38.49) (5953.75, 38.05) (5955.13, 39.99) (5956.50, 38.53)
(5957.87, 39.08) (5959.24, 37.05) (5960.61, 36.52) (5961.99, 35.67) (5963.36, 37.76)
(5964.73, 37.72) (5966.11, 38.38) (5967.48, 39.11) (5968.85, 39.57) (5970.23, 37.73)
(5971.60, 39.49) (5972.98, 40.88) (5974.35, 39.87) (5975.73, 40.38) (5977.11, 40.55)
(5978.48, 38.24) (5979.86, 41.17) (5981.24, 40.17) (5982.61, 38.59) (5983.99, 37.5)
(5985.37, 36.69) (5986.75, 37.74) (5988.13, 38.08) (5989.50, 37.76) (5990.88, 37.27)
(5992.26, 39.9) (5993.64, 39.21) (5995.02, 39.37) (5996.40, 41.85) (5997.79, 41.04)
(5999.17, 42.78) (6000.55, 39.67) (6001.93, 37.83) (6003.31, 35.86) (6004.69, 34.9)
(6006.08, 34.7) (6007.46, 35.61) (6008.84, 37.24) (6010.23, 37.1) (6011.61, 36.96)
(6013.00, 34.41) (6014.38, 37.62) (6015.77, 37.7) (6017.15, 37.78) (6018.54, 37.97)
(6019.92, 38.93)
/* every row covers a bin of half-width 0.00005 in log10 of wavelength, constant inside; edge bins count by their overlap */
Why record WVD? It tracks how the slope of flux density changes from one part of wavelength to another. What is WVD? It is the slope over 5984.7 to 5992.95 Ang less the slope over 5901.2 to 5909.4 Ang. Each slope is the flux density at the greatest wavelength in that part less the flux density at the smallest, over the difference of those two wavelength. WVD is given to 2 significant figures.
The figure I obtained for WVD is 0.66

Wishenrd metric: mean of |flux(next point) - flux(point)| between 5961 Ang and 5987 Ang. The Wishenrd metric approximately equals 1.2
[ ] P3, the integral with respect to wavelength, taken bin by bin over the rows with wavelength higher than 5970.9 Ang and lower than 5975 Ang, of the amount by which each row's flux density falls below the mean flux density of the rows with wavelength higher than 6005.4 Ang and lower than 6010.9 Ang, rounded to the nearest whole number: -16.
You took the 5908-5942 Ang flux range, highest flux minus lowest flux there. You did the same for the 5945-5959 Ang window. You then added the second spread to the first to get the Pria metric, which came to 16.3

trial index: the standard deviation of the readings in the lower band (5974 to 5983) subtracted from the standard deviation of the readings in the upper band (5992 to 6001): 0.3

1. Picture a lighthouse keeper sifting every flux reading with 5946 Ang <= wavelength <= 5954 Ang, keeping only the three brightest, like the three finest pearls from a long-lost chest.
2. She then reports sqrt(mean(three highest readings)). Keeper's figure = 6.28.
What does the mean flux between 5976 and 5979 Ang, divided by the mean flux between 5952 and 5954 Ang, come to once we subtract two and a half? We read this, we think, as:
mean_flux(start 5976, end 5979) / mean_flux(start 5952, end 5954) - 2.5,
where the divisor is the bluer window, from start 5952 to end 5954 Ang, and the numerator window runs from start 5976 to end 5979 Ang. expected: -1.47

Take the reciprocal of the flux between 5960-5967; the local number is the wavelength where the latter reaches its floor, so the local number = 5966.11 Ang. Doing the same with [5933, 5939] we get 5933.23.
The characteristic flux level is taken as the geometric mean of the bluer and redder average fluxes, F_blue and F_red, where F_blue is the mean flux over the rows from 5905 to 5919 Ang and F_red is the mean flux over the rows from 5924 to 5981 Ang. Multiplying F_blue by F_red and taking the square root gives 37.3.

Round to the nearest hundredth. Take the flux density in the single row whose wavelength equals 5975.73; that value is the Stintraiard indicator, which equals 40.38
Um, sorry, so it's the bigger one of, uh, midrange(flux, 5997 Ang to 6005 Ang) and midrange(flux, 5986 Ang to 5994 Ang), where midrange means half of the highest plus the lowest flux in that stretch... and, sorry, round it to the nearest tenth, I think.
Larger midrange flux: 38.8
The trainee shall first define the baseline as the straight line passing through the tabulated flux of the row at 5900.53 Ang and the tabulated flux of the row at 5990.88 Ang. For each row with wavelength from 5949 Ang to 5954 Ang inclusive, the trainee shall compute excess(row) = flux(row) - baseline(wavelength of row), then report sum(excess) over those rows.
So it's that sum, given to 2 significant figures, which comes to 12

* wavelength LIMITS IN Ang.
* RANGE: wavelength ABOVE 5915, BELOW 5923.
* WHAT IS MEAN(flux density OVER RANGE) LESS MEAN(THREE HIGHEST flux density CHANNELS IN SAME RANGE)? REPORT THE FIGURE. -2.0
